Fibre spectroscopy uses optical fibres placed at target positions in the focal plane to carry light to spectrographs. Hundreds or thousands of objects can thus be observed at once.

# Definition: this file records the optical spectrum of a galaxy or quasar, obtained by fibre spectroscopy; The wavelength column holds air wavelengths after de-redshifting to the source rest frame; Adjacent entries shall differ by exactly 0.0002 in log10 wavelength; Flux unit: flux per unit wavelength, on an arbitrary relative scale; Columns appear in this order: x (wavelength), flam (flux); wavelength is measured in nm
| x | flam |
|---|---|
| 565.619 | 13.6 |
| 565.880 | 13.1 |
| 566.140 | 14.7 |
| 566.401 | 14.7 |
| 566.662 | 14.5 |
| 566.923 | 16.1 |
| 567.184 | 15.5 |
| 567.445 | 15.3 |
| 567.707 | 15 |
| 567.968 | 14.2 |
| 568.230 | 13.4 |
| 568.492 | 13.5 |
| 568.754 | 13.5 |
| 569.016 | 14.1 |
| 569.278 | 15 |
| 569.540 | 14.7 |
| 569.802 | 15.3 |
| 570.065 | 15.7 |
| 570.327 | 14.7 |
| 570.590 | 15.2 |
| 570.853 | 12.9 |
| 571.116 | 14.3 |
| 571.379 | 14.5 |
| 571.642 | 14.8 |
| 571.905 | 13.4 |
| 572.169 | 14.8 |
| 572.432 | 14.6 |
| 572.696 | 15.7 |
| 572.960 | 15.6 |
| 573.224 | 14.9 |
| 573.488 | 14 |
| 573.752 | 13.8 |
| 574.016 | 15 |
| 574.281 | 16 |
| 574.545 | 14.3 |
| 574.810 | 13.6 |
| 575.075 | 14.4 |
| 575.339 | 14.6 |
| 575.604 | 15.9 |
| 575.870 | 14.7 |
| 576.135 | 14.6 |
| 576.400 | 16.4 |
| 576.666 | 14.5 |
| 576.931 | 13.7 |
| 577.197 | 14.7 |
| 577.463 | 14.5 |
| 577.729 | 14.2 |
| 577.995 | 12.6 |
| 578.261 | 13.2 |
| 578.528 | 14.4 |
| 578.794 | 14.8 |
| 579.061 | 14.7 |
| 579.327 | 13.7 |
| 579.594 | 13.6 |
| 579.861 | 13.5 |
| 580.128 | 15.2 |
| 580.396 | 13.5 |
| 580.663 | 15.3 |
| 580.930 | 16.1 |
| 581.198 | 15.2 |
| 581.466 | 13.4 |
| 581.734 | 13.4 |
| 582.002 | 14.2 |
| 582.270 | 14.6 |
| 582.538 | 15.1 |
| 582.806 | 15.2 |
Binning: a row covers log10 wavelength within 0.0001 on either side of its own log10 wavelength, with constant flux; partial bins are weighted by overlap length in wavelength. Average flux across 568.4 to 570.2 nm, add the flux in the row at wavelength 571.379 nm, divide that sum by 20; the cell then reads 1.45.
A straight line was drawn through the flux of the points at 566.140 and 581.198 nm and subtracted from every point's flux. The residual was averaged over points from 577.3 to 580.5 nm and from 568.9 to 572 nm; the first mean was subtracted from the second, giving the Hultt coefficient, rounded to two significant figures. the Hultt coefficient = 0.84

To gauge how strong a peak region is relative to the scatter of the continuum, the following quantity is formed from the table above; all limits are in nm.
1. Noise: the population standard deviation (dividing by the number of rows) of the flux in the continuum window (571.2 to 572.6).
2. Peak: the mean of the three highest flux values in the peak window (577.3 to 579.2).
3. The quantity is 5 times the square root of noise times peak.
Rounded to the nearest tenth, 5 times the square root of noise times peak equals 13.8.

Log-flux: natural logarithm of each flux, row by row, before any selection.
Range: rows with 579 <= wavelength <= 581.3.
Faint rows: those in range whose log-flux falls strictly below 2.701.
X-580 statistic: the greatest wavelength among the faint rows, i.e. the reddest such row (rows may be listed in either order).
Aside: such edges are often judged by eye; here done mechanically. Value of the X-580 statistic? 580.396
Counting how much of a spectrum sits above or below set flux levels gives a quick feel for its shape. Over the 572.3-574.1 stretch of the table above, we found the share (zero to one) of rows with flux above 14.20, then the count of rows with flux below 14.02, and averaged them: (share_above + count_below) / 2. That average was 1.4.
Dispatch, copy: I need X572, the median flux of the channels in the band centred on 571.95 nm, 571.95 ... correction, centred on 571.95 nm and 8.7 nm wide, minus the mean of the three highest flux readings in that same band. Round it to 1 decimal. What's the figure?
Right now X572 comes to -1.3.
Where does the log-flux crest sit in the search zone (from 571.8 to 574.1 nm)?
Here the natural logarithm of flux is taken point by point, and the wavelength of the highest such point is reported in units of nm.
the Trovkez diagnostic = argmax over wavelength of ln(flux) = 572.696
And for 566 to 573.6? 566.923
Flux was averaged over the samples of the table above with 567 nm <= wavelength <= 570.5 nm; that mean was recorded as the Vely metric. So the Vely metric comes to 14.6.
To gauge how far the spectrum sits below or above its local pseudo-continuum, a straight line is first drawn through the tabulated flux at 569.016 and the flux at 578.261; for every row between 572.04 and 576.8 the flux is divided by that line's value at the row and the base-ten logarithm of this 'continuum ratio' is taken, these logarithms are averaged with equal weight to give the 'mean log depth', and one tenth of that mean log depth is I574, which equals 0.0039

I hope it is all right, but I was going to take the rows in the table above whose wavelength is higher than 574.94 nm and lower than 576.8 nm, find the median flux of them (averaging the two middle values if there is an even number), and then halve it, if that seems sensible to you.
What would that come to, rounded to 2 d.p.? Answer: 7.30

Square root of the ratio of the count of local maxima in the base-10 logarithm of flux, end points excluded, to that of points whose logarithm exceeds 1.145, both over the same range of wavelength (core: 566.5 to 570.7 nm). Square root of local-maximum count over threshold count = 0.48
